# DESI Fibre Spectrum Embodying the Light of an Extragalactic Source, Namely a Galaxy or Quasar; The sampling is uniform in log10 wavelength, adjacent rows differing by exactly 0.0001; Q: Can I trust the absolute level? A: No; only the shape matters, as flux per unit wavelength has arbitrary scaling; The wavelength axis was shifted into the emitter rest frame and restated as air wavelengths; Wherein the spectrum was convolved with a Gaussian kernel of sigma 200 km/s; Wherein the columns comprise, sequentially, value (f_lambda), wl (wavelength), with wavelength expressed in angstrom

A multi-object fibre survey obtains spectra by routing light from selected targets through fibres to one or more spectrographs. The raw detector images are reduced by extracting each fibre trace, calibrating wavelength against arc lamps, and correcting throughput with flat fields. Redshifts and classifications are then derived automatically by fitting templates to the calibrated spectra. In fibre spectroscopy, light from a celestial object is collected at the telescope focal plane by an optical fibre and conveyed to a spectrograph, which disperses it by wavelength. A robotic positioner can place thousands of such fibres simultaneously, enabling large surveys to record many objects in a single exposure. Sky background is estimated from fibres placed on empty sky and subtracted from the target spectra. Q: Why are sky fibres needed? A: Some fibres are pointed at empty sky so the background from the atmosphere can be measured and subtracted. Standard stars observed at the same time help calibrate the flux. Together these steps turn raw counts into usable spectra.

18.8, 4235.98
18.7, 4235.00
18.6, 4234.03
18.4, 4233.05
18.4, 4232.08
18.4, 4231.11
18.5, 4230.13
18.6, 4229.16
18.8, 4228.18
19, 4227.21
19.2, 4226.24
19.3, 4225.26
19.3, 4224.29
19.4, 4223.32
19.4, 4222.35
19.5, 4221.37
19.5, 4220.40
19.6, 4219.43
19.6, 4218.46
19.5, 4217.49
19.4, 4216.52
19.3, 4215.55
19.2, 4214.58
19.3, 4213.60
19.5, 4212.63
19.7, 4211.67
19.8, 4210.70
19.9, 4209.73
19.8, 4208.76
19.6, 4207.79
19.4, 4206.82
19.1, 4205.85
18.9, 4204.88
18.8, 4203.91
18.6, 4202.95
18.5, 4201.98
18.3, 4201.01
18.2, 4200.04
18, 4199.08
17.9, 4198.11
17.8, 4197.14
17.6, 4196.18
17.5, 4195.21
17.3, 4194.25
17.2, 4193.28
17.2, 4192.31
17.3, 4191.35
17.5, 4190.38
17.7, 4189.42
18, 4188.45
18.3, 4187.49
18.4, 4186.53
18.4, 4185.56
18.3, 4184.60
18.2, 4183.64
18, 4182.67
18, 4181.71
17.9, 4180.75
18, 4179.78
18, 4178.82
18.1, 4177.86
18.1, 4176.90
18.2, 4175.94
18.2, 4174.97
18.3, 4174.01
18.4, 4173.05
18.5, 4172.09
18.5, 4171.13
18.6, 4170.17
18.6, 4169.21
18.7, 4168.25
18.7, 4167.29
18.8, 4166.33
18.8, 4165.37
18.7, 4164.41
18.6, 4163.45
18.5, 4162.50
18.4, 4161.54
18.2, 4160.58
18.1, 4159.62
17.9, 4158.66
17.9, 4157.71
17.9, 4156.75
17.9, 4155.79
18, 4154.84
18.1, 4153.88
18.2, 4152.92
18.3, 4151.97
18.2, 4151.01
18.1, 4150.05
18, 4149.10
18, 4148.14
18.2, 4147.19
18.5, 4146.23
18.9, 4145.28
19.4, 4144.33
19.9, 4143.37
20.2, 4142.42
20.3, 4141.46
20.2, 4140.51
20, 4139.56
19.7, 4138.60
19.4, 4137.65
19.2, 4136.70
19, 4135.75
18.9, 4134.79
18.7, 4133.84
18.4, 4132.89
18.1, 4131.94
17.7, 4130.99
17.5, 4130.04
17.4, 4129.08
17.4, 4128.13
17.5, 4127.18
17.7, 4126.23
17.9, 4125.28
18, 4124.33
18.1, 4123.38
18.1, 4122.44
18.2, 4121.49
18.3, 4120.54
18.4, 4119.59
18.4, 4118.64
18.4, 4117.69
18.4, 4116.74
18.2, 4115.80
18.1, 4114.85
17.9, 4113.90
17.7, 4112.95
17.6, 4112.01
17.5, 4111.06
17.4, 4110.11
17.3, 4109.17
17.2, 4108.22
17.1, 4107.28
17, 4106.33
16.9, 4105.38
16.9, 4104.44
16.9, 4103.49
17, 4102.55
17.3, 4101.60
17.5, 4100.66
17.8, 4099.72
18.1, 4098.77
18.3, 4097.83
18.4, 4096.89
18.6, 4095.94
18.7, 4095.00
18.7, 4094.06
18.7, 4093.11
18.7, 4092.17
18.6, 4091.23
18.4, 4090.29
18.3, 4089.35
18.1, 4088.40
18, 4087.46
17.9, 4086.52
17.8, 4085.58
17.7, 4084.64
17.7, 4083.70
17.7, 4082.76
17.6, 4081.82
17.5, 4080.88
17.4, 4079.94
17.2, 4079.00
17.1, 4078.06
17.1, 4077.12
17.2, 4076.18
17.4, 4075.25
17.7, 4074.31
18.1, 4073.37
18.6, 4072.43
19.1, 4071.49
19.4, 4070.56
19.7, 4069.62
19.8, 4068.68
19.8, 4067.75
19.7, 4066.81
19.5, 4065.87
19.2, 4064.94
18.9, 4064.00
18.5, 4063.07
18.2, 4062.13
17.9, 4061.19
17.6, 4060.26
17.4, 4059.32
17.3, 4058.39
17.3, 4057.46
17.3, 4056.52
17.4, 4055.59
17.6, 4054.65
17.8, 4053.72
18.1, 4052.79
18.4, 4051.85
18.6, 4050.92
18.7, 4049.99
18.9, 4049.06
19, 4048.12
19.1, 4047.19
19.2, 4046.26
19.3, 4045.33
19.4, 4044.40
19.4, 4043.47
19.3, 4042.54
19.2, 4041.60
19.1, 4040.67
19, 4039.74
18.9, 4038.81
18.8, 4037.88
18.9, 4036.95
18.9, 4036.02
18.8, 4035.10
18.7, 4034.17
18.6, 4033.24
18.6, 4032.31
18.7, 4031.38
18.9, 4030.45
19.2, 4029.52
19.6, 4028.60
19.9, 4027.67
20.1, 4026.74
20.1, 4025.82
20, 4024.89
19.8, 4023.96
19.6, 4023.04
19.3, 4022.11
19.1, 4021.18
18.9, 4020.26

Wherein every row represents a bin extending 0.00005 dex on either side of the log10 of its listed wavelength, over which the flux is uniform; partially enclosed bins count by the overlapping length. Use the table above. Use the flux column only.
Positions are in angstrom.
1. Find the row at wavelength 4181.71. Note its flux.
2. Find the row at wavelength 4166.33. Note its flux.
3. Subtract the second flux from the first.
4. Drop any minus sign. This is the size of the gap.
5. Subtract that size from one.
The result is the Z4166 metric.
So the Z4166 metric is 0.2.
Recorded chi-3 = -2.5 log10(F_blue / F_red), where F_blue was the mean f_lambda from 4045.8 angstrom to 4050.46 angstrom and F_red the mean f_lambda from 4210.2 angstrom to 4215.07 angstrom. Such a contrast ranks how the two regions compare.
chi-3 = 0.029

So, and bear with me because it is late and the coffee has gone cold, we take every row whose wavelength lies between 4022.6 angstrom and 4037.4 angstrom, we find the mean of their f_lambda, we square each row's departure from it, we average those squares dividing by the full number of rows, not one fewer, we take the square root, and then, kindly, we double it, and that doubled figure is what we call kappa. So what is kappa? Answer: 1.1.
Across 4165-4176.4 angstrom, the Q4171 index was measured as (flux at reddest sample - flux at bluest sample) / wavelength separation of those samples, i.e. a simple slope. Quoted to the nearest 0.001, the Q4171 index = -0.057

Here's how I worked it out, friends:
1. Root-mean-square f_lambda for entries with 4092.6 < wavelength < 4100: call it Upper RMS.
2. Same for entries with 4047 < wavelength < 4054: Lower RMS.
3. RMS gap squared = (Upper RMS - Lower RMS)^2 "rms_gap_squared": 0.0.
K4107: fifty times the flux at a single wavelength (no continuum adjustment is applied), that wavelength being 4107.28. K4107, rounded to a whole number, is 855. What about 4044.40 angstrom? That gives 970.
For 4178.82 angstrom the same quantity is 900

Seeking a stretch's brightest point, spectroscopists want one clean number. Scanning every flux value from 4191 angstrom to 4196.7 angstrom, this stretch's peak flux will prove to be 17.6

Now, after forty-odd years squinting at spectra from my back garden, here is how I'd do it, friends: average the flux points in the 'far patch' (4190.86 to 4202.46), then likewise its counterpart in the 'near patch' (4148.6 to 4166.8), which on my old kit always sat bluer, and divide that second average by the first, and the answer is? 1.029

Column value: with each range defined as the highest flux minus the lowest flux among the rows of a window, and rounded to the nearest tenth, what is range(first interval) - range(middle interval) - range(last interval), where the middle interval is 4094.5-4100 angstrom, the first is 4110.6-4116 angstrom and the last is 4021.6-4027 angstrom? -1.0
